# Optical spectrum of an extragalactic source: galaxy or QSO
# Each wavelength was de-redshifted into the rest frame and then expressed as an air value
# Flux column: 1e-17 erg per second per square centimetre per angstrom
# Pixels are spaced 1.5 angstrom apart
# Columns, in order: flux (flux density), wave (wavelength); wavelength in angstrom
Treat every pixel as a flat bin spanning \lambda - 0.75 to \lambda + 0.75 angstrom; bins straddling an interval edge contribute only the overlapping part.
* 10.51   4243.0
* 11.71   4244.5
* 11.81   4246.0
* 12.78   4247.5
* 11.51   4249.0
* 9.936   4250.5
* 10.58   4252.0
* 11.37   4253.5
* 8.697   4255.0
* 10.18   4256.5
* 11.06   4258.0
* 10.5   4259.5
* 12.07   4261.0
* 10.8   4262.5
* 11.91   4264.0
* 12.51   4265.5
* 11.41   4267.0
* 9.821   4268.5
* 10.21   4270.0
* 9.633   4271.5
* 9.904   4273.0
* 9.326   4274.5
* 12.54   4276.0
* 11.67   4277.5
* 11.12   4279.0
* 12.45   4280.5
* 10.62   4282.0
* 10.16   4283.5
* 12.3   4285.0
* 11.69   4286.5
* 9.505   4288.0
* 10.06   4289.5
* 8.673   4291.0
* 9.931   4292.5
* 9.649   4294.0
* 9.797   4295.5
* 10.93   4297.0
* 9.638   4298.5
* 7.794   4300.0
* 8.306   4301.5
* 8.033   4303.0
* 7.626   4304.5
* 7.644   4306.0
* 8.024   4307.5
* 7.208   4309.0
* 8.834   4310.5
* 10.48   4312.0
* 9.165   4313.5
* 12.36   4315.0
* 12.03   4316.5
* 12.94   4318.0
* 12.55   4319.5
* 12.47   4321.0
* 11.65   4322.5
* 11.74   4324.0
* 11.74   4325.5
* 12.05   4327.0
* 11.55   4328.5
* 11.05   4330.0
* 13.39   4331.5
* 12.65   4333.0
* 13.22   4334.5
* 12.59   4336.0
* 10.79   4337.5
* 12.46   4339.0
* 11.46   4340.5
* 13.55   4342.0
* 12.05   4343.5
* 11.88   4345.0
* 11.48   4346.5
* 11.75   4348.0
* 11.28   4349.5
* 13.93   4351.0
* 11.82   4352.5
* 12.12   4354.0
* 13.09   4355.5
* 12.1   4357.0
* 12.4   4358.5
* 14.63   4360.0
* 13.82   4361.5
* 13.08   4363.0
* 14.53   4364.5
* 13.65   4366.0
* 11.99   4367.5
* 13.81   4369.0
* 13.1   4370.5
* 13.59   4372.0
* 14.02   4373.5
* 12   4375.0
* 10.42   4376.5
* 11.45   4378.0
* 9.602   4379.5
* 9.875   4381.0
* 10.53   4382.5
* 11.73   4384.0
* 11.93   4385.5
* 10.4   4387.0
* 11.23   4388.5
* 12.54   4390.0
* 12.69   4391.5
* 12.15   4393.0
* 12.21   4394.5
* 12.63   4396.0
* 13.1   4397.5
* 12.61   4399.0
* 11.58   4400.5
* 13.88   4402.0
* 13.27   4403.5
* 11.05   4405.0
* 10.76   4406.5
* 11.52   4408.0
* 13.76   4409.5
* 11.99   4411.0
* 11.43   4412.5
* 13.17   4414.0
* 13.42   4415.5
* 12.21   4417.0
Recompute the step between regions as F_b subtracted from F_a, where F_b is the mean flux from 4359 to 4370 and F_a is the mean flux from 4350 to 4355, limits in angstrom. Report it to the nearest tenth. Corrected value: -1.0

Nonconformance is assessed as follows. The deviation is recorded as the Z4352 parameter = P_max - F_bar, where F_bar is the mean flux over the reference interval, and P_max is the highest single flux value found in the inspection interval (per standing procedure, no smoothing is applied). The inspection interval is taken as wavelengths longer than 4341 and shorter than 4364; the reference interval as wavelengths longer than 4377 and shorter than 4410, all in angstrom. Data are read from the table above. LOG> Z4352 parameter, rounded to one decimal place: 2.8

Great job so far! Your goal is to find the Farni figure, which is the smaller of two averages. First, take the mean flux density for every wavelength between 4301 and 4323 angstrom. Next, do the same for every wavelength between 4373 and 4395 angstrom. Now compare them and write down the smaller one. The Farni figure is 10.0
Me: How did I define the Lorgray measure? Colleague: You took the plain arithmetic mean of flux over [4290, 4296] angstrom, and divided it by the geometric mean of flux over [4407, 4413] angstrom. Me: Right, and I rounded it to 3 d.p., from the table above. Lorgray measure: 0.784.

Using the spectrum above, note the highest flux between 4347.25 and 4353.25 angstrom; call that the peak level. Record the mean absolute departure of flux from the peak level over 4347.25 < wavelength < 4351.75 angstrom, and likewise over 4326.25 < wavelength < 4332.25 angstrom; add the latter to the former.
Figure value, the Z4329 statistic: 3.5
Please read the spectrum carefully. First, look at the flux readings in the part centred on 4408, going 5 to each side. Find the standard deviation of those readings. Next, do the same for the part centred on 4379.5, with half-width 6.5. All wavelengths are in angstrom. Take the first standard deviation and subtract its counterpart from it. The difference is -0.23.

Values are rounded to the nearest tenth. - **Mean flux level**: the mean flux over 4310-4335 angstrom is 11.8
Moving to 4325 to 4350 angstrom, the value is 12.1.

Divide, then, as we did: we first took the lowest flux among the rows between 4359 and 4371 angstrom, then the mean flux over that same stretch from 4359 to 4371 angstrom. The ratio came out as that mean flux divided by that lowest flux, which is 1.13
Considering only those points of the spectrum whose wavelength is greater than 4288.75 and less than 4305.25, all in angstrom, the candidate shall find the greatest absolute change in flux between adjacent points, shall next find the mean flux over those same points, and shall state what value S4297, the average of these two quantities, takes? 5.5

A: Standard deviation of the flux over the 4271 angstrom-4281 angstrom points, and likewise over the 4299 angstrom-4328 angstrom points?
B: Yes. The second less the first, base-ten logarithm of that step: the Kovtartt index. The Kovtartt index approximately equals -0.1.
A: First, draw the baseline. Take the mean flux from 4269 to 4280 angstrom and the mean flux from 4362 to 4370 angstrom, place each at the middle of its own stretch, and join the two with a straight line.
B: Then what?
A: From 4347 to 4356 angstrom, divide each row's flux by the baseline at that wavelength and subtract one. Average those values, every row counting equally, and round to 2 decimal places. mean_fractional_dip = -0.05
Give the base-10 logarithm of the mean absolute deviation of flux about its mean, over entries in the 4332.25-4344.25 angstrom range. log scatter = -0.16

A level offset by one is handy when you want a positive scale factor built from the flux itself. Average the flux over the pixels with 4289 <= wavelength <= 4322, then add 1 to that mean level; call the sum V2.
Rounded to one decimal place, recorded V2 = 10.7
